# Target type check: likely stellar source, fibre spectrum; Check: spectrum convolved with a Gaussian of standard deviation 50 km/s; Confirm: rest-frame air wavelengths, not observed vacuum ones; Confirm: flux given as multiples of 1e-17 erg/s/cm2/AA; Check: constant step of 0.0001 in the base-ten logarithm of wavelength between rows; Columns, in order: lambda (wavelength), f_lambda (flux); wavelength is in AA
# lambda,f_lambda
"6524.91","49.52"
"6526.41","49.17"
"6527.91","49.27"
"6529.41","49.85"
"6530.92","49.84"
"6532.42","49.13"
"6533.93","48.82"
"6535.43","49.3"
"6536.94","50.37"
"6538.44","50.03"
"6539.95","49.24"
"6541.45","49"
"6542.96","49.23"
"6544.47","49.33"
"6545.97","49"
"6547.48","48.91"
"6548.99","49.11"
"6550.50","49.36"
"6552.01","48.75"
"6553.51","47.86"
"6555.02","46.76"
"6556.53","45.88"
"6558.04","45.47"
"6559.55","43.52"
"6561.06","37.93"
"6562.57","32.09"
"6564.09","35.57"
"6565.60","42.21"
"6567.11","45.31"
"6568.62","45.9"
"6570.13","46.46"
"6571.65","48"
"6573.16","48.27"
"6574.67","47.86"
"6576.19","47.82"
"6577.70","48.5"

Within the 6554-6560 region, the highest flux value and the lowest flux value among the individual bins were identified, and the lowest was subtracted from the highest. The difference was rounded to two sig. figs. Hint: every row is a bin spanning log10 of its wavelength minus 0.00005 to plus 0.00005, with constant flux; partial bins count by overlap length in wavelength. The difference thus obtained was 3.2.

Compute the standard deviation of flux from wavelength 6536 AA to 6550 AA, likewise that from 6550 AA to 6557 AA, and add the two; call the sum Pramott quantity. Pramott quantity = 2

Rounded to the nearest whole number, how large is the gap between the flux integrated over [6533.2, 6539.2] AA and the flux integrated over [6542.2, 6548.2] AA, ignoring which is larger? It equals 3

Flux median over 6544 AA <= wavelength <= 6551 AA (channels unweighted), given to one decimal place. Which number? 49.1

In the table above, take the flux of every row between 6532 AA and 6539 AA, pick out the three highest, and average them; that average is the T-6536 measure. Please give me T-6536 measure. 49.9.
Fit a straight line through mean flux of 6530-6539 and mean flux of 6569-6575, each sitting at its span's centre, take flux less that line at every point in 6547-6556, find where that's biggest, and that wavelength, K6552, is 6550.50 AA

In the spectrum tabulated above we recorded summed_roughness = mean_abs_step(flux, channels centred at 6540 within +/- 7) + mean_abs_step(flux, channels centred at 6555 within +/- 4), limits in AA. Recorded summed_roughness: 1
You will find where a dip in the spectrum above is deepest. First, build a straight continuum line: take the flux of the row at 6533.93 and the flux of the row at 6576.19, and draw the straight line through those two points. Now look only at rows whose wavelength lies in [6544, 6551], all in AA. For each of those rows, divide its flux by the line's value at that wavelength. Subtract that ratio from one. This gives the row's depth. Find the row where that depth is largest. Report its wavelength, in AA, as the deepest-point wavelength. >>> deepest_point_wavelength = 6547.48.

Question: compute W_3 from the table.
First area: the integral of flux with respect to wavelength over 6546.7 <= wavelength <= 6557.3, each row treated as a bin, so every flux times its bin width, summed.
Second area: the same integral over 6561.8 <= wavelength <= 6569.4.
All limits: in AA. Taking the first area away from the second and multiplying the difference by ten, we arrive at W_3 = -2039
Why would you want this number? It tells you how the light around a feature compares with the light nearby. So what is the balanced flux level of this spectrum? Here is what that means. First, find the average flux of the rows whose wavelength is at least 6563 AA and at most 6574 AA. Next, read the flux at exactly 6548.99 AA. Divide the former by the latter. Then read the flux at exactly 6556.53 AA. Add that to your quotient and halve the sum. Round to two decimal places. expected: 23.39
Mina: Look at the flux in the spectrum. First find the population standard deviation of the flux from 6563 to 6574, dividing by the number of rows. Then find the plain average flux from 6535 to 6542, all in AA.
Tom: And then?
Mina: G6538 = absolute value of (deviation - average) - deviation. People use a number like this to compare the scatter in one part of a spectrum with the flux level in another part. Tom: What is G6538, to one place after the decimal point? 41.4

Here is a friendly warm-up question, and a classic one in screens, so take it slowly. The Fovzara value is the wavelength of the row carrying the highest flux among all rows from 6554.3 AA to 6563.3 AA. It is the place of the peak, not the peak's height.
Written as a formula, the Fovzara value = 6555.02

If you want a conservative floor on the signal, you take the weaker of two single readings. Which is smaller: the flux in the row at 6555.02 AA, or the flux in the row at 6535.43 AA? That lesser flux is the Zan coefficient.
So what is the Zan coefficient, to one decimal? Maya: 46.8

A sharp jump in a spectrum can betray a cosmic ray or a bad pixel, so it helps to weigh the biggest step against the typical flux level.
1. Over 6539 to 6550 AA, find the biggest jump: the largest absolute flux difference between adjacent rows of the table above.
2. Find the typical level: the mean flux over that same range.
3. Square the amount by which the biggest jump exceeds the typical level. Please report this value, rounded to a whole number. 2380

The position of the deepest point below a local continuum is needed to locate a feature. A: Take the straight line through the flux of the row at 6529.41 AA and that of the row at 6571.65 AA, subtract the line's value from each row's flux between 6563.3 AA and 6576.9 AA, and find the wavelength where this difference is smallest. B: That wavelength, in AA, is 6564.09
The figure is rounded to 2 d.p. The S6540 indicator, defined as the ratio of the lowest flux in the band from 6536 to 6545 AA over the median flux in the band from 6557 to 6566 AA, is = 1.22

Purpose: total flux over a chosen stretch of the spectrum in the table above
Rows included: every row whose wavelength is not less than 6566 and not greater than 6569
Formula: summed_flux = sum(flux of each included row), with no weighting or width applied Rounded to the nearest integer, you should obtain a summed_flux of 91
